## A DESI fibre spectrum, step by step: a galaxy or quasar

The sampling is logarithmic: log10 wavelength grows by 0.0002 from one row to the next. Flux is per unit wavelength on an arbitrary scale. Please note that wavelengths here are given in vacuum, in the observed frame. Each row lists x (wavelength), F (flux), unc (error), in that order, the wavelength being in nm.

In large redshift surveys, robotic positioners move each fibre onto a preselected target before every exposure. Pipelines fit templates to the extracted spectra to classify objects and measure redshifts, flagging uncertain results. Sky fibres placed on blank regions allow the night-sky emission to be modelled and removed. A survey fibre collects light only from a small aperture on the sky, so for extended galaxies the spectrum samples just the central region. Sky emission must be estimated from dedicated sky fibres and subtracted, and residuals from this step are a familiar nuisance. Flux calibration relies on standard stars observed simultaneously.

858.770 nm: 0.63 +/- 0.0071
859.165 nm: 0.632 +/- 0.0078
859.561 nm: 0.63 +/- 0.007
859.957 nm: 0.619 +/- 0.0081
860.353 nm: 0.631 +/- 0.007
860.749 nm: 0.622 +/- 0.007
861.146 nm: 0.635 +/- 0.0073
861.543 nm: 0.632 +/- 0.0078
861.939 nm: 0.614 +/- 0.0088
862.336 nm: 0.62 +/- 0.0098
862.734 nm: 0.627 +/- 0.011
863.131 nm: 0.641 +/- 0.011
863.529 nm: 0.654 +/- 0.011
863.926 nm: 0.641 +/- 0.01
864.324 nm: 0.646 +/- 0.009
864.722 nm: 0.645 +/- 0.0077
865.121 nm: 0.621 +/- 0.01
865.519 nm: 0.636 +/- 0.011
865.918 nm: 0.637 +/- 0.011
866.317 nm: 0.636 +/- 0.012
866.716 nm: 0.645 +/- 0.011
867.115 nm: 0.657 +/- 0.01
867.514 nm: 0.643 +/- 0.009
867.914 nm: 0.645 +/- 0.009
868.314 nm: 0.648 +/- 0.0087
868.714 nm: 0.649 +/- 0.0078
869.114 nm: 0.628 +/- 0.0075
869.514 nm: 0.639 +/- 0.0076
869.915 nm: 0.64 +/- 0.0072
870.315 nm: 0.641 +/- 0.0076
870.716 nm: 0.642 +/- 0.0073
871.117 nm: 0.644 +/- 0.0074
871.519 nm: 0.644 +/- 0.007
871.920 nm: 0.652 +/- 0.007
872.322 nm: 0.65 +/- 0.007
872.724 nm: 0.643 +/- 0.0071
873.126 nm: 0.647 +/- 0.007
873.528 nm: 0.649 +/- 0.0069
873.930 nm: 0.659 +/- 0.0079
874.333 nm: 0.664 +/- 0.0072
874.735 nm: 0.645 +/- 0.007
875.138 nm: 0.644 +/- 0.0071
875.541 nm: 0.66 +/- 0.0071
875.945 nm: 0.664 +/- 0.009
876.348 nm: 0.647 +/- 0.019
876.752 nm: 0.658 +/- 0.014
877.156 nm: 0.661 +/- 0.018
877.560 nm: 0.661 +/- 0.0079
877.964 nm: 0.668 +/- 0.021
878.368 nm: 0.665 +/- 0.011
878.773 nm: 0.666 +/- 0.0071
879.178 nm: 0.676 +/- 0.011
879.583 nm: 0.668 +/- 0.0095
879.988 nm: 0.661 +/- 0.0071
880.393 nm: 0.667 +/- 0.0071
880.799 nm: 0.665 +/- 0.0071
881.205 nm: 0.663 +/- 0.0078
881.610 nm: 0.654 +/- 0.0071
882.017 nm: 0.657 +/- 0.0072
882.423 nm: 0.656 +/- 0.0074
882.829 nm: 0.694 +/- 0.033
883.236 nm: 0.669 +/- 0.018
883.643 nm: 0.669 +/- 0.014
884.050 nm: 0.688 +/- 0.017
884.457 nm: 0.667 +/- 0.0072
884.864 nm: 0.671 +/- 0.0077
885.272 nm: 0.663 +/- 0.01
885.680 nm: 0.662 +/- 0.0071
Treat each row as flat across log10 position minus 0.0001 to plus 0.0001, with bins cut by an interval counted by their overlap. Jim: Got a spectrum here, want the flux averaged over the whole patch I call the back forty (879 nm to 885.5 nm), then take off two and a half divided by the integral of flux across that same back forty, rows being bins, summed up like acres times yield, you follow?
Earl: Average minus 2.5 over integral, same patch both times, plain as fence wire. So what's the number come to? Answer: 0.1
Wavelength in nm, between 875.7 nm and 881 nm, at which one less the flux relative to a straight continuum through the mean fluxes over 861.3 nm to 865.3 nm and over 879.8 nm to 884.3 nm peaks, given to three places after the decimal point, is 876.348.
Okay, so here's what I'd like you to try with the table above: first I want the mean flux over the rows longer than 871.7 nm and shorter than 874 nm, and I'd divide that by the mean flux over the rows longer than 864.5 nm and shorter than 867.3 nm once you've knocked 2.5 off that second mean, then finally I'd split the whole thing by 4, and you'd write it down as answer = -0.0873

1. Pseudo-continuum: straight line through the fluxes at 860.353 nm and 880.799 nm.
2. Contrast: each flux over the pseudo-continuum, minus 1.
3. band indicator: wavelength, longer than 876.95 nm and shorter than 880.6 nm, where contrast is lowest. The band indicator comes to 879.988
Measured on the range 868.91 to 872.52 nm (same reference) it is 869.114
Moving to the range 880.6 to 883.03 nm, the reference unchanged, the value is 881.610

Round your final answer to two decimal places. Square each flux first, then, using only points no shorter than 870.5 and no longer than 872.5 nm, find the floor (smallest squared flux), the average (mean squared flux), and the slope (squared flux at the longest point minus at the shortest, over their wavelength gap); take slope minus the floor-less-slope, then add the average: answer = 0.02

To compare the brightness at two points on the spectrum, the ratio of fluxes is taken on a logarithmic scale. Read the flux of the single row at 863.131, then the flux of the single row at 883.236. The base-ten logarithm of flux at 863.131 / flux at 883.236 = -0.019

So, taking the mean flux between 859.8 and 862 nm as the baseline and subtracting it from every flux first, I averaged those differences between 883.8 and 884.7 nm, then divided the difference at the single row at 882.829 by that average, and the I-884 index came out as 1.3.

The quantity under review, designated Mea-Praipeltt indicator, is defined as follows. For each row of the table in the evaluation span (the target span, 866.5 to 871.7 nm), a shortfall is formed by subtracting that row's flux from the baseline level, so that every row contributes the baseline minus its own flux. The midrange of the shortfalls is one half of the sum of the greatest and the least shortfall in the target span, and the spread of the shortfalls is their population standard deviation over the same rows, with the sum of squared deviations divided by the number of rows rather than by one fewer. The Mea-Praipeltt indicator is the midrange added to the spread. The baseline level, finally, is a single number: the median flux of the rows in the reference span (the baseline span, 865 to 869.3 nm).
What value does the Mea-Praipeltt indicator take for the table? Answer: 0.007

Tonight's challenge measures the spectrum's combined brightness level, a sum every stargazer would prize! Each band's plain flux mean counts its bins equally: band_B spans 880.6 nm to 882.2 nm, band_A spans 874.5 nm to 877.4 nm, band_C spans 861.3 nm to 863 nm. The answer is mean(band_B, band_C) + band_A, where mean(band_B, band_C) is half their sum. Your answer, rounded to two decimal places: 1.30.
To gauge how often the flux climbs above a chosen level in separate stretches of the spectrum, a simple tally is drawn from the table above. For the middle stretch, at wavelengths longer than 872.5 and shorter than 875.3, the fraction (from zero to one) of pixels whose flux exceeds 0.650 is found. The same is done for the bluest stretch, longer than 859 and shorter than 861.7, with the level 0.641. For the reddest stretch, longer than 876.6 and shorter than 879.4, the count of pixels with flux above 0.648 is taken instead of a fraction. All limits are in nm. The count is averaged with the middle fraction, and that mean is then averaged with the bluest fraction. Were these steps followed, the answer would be 1.82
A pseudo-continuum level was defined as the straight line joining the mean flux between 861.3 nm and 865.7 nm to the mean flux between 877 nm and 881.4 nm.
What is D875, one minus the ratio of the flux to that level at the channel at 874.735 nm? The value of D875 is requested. 0.018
